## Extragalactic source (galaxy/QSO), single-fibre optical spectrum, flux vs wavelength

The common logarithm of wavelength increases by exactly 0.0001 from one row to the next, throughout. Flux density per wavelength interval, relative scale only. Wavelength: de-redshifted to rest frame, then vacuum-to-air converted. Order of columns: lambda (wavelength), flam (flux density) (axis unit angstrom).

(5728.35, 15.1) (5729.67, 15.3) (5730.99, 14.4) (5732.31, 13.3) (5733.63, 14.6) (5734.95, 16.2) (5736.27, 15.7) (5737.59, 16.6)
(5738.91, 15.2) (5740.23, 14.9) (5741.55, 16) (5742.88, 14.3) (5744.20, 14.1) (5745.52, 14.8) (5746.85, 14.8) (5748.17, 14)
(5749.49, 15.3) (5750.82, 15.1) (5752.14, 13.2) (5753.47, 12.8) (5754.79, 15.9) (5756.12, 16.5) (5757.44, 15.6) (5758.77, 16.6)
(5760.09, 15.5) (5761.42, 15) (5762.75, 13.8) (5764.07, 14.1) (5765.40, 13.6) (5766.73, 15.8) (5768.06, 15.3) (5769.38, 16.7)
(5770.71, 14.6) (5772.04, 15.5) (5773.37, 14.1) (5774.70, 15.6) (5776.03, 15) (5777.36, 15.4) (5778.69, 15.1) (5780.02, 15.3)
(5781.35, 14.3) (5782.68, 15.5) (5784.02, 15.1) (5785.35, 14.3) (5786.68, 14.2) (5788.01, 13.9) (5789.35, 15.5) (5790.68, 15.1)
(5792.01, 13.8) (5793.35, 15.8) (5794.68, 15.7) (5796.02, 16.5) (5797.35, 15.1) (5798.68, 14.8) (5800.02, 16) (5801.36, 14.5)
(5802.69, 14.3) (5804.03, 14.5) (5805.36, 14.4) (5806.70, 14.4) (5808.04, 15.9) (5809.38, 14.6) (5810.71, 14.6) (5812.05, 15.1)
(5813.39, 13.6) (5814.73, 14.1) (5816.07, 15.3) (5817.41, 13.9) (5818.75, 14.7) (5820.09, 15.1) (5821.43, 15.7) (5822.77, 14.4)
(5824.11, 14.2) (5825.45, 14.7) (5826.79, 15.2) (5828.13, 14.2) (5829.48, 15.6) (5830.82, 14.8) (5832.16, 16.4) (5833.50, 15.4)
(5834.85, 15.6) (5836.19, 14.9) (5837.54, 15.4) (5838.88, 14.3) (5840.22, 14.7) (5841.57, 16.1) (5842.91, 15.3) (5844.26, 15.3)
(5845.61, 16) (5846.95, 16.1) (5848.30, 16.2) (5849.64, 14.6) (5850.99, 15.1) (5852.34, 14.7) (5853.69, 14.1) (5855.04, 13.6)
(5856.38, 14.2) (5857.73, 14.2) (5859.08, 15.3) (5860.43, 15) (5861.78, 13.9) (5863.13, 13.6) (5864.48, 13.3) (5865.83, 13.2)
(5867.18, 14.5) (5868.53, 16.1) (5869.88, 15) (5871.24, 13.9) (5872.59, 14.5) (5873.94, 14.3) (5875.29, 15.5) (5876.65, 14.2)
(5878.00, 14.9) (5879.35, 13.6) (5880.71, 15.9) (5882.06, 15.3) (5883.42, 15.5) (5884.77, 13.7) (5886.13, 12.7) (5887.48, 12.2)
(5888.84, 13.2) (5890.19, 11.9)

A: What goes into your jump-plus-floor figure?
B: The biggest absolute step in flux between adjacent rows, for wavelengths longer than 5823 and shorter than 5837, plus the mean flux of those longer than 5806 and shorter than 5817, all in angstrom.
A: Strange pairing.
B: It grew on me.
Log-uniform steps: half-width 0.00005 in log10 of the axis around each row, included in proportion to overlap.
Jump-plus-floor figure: 16.3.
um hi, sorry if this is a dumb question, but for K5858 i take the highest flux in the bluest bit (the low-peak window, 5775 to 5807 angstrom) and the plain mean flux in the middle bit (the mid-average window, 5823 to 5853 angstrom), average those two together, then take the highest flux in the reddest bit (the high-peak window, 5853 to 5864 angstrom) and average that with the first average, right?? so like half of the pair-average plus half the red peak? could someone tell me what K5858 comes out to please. 15.6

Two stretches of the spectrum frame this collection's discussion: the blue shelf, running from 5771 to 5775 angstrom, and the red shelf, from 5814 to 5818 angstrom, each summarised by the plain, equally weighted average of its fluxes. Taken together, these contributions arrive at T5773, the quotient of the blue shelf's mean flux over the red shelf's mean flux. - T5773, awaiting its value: 1.04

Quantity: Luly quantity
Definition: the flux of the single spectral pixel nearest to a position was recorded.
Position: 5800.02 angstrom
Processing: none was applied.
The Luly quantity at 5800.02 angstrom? 16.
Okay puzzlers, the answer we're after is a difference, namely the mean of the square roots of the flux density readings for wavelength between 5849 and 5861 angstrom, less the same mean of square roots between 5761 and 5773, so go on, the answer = -0.05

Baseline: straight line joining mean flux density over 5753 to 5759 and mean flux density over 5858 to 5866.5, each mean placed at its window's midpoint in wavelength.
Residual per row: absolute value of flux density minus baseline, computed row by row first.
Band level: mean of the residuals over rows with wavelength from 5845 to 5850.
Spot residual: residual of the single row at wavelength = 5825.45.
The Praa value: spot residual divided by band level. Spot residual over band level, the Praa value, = 0.1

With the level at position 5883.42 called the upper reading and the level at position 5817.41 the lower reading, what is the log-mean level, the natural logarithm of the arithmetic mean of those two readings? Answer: 2.69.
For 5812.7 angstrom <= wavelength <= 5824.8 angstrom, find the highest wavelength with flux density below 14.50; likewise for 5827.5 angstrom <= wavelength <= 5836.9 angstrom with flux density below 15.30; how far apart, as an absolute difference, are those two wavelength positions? 12.1 angstrom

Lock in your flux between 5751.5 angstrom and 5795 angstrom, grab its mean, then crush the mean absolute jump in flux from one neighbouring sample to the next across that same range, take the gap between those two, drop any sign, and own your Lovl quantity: 14.0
